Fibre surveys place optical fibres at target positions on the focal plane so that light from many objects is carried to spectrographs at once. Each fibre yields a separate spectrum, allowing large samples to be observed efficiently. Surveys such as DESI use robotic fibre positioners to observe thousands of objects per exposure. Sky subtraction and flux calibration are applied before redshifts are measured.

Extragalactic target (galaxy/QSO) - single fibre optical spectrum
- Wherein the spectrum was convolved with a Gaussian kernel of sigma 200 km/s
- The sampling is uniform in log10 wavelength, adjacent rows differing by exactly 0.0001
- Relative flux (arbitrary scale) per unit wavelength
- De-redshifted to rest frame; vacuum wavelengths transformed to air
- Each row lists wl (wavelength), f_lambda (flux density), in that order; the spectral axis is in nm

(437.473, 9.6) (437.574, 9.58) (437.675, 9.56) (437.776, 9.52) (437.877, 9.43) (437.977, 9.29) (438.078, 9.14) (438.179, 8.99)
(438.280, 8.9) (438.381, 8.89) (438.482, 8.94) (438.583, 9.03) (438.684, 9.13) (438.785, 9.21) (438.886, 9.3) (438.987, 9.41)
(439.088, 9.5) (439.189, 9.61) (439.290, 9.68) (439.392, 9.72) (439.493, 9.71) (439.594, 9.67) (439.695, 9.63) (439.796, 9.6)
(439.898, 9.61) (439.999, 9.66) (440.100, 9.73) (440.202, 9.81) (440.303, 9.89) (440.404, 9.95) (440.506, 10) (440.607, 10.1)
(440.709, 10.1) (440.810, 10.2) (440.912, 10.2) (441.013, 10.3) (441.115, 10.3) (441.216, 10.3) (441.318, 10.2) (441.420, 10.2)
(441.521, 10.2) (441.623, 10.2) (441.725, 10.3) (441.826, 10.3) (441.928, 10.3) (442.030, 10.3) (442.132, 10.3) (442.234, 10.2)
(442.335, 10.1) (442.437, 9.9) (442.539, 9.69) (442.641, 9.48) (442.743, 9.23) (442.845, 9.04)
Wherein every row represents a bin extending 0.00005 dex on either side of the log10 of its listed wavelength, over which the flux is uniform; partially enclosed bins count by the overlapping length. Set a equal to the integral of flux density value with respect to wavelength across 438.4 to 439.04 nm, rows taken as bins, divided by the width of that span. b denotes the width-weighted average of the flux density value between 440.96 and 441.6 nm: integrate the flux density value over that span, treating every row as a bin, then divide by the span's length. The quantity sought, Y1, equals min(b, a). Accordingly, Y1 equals 9.16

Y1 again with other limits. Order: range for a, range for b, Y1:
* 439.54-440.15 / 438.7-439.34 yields 9.44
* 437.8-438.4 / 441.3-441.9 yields 9.14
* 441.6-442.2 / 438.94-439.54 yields 9.60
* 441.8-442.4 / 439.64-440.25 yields 9.67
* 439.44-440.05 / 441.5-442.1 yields 9.66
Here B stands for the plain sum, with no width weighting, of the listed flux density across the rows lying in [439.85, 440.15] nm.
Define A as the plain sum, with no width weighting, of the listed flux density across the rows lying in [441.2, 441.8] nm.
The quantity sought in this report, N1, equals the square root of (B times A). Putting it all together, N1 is 42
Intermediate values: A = 61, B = 29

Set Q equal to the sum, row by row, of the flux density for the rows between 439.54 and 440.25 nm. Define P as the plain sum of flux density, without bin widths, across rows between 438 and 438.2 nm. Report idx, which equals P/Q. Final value 0.3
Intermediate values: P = 18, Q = 68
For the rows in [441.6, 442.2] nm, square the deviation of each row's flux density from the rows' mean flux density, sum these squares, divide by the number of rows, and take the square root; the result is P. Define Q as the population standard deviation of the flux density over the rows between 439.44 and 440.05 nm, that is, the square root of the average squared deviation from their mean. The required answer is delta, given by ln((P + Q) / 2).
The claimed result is -3.28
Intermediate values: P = 0.04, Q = 0.04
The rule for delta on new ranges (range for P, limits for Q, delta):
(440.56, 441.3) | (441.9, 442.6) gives -1.89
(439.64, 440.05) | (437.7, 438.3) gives -2.09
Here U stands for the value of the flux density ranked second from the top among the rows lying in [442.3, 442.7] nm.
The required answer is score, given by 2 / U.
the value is 0.202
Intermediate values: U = 9.9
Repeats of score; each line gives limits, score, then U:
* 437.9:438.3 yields 0.219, 9.14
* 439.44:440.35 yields 0.204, 9.81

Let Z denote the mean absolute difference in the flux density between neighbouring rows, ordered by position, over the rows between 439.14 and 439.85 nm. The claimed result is 0.04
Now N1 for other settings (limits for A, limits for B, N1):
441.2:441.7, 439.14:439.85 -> 59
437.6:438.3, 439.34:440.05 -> 66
